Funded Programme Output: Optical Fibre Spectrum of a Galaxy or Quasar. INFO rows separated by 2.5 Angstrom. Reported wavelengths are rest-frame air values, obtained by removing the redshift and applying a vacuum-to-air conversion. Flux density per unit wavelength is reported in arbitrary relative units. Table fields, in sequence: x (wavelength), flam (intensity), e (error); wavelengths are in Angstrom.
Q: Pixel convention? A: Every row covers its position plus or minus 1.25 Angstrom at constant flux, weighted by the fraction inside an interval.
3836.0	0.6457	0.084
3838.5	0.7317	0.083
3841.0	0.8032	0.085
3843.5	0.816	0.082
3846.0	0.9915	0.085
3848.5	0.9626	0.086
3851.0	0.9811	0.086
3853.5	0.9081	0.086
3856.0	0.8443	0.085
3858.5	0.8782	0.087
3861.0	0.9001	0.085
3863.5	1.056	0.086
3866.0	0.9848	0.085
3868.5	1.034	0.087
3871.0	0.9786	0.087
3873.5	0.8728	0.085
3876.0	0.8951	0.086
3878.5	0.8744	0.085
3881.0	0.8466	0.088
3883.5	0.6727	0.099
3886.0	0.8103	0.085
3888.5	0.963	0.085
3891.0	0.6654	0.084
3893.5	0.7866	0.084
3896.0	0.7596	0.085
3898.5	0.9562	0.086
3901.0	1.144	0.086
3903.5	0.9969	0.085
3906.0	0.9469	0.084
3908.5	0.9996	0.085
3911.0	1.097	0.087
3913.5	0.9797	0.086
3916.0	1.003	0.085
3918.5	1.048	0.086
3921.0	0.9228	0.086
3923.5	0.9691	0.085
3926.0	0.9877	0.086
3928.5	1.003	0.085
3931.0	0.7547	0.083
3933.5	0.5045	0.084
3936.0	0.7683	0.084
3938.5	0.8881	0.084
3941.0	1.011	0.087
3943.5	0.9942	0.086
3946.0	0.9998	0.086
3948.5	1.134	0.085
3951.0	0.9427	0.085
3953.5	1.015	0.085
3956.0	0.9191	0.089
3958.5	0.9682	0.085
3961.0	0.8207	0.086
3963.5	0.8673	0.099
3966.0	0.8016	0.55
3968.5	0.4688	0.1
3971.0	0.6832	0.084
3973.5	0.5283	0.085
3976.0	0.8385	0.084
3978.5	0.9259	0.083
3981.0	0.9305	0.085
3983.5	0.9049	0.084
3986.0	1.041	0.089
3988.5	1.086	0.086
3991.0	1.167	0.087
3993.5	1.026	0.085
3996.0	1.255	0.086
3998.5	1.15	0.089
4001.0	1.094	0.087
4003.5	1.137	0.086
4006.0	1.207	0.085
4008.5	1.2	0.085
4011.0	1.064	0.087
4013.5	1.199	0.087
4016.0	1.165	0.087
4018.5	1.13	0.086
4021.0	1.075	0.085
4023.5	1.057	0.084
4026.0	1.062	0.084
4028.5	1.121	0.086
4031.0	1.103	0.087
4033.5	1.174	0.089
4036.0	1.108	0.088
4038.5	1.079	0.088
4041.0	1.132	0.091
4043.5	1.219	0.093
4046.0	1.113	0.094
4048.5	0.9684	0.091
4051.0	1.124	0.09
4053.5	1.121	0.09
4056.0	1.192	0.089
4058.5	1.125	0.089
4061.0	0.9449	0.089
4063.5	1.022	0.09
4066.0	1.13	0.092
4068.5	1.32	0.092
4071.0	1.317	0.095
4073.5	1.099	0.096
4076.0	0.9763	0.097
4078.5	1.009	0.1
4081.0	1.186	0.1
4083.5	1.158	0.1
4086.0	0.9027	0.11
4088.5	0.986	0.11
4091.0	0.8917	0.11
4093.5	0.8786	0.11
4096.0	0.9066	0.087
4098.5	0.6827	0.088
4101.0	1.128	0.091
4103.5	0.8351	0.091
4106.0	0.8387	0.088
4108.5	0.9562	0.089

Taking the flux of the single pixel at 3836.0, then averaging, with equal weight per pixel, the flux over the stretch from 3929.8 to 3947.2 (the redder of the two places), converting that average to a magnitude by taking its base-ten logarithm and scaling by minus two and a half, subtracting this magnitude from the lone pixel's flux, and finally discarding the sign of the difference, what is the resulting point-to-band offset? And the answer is 0.5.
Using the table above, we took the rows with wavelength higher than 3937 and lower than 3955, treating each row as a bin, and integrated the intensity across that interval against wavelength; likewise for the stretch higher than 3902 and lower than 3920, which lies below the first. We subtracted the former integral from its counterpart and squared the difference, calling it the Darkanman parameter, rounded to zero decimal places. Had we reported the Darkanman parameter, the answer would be 0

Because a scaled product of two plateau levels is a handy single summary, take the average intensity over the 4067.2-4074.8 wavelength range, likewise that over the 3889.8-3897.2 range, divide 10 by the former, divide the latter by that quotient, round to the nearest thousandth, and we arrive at 0.092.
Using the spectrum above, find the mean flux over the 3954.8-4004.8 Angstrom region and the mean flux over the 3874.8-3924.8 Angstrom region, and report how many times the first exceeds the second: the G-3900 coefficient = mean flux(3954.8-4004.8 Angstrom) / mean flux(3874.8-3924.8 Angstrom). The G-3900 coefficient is 1.02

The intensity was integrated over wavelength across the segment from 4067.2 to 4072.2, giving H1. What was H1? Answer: 7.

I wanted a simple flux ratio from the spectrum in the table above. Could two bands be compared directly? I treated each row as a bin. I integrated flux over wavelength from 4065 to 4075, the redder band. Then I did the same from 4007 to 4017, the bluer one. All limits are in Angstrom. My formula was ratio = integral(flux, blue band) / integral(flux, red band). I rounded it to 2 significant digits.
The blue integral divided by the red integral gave 0.95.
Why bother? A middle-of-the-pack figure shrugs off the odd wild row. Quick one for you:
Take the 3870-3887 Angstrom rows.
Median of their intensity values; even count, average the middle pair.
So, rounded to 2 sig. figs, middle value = 0.87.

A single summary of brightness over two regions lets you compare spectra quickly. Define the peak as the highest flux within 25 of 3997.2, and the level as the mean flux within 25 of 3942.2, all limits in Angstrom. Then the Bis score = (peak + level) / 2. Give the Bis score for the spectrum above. 1.09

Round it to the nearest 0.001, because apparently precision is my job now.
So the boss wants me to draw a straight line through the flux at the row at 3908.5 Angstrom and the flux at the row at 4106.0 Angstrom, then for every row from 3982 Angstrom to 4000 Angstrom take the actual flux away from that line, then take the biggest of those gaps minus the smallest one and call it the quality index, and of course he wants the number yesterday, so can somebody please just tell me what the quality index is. 0.360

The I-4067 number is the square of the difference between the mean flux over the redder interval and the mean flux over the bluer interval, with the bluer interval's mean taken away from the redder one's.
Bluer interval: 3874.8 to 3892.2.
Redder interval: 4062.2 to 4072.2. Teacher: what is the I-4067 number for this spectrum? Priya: 0.14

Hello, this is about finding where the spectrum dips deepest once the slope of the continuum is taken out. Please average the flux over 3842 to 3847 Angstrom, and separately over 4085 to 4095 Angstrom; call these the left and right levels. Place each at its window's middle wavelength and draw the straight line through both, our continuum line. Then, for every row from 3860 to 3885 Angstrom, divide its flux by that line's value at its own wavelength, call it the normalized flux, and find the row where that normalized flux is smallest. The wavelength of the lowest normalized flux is 3883.5 Angstrom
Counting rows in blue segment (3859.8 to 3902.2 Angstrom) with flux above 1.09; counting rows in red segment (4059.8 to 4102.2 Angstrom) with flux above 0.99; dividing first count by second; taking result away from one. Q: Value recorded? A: 0.89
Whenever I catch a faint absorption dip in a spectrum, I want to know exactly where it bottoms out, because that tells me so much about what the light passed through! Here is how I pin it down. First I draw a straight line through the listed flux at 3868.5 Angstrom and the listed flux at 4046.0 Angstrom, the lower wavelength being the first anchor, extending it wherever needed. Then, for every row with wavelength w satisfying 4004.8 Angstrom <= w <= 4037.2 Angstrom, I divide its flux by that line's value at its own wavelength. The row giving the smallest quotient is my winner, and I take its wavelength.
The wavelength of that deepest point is 4023.5 Angstrom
